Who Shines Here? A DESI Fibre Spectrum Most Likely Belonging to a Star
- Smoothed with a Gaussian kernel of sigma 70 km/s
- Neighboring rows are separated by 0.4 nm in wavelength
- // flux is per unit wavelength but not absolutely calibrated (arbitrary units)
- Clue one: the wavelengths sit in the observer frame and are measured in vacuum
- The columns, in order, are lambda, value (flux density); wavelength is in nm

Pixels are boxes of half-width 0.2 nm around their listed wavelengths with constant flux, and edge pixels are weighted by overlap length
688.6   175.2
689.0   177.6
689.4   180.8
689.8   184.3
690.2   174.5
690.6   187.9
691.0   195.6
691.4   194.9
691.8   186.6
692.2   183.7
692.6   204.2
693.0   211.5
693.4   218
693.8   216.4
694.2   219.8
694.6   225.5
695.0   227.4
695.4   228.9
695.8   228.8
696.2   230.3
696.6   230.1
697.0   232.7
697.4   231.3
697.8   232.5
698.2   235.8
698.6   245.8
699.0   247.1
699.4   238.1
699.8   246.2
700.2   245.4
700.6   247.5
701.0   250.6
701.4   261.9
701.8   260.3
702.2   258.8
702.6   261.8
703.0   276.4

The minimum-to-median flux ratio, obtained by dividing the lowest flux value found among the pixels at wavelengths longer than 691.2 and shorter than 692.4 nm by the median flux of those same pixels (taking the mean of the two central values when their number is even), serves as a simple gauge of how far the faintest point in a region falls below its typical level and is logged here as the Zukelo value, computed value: 0.984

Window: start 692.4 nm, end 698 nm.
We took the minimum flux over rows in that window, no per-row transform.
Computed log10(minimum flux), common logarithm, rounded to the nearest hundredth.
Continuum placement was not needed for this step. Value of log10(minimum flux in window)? 2.31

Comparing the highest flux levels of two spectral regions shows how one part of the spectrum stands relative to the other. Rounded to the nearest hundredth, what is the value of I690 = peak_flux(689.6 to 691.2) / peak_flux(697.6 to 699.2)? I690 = 0.79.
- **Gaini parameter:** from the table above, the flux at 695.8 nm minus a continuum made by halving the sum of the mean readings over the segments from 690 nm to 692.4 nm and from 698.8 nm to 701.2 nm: 12.3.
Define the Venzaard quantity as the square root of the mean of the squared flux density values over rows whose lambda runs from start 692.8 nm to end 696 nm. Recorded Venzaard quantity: 222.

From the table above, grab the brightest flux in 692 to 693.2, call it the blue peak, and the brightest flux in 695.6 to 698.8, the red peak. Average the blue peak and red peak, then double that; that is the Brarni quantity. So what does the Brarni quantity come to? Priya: 457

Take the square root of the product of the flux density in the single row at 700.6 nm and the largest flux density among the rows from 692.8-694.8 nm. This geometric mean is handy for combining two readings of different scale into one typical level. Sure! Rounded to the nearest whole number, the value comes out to 236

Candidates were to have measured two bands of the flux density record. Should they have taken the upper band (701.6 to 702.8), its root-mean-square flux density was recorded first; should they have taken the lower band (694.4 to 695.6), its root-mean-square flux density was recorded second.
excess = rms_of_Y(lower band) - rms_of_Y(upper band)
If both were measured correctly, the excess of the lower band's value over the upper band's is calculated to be -33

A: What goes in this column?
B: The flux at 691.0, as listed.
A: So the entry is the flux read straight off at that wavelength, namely 195.6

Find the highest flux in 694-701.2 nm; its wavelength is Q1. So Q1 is 701.0 nm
